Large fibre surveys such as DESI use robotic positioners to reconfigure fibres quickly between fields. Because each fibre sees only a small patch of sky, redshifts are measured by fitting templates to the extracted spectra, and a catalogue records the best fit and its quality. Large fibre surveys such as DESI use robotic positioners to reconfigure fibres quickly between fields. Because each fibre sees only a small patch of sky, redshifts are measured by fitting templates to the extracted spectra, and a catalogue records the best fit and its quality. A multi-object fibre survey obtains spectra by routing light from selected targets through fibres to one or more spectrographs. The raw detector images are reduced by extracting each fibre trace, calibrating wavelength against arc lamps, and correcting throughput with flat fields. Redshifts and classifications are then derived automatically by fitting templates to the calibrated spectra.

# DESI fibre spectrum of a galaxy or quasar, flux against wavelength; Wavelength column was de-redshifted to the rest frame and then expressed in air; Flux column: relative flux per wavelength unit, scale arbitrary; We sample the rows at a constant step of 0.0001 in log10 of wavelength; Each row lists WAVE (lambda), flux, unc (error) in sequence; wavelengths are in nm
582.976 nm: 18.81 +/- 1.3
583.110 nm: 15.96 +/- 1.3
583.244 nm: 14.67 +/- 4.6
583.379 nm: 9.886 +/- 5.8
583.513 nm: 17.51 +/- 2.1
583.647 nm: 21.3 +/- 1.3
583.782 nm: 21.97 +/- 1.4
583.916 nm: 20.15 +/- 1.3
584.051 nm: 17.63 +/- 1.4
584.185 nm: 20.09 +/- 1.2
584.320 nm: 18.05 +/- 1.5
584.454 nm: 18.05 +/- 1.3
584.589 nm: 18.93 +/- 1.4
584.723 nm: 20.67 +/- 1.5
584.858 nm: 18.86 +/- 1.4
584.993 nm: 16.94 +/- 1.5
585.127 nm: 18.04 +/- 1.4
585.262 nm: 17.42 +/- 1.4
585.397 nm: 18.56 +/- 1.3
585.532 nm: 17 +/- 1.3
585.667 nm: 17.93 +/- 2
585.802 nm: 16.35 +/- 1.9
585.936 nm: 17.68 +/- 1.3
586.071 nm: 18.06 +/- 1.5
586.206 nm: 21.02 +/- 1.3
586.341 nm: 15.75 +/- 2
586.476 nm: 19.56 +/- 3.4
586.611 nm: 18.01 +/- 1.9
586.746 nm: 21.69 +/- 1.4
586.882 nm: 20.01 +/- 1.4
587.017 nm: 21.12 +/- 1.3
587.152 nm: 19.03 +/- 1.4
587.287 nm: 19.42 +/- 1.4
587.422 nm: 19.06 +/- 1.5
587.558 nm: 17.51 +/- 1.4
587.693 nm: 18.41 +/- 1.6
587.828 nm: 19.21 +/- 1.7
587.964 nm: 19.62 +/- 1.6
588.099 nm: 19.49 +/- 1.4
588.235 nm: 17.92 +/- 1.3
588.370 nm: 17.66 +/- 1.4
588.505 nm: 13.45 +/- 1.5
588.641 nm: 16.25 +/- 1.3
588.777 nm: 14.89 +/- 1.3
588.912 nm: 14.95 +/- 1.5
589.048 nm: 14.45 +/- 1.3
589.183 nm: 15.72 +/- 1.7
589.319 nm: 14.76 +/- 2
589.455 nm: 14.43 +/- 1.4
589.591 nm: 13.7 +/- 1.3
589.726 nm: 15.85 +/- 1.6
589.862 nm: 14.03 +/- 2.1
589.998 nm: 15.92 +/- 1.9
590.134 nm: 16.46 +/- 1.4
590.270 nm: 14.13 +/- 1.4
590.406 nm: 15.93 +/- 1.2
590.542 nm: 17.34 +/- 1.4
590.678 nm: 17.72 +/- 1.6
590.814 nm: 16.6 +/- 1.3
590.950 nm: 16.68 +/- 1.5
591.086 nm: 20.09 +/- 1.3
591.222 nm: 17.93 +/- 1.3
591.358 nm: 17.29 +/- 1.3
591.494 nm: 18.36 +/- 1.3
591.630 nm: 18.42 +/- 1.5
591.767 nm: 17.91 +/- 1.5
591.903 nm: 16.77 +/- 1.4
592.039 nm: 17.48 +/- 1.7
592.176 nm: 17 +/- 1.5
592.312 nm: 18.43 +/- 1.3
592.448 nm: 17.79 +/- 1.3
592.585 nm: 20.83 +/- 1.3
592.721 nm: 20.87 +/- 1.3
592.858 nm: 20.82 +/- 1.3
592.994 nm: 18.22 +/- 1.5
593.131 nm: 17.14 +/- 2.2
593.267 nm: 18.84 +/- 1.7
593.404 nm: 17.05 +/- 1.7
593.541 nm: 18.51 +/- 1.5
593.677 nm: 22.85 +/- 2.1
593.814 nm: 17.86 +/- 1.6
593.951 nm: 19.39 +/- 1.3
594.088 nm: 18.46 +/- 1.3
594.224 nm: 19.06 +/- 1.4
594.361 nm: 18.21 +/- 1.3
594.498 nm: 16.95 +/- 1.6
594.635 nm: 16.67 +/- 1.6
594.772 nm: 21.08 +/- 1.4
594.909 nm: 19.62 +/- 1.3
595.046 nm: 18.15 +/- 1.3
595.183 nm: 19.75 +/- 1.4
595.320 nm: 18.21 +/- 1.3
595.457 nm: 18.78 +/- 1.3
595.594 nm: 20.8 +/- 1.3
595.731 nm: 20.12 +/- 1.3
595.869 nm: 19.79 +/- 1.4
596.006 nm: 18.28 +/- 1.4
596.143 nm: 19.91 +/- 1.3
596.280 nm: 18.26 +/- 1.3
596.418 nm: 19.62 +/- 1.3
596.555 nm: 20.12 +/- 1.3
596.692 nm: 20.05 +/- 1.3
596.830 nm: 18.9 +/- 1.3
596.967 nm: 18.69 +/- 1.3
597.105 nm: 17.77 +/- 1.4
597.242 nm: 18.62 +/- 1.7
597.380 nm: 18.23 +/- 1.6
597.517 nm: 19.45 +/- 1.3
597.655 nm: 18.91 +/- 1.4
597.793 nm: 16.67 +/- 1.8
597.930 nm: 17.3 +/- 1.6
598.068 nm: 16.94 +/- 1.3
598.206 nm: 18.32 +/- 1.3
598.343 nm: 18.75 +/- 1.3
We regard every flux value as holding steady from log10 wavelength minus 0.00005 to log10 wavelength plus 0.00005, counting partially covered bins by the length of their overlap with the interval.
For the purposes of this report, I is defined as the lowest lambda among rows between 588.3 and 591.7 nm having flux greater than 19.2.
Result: 591.086 nm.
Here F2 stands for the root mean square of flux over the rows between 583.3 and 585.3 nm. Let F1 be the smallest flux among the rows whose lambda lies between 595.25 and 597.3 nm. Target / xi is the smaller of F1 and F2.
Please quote 17.8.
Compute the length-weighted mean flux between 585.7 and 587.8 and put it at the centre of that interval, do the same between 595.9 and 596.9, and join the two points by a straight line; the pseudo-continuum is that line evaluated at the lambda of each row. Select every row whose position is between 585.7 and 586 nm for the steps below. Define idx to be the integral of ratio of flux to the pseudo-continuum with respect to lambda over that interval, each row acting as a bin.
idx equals 0.274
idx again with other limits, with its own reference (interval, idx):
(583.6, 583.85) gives 0.289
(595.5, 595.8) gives 0.316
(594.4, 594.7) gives 0.264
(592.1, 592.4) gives 0.278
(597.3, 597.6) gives 0.291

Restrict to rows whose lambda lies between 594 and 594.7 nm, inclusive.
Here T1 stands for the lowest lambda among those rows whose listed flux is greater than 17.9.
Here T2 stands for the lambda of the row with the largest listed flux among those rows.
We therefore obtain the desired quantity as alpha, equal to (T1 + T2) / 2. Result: 594.16 nm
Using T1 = 594.088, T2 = 594.224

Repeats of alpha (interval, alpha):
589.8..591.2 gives 591.09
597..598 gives 597.38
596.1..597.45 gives 596.35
